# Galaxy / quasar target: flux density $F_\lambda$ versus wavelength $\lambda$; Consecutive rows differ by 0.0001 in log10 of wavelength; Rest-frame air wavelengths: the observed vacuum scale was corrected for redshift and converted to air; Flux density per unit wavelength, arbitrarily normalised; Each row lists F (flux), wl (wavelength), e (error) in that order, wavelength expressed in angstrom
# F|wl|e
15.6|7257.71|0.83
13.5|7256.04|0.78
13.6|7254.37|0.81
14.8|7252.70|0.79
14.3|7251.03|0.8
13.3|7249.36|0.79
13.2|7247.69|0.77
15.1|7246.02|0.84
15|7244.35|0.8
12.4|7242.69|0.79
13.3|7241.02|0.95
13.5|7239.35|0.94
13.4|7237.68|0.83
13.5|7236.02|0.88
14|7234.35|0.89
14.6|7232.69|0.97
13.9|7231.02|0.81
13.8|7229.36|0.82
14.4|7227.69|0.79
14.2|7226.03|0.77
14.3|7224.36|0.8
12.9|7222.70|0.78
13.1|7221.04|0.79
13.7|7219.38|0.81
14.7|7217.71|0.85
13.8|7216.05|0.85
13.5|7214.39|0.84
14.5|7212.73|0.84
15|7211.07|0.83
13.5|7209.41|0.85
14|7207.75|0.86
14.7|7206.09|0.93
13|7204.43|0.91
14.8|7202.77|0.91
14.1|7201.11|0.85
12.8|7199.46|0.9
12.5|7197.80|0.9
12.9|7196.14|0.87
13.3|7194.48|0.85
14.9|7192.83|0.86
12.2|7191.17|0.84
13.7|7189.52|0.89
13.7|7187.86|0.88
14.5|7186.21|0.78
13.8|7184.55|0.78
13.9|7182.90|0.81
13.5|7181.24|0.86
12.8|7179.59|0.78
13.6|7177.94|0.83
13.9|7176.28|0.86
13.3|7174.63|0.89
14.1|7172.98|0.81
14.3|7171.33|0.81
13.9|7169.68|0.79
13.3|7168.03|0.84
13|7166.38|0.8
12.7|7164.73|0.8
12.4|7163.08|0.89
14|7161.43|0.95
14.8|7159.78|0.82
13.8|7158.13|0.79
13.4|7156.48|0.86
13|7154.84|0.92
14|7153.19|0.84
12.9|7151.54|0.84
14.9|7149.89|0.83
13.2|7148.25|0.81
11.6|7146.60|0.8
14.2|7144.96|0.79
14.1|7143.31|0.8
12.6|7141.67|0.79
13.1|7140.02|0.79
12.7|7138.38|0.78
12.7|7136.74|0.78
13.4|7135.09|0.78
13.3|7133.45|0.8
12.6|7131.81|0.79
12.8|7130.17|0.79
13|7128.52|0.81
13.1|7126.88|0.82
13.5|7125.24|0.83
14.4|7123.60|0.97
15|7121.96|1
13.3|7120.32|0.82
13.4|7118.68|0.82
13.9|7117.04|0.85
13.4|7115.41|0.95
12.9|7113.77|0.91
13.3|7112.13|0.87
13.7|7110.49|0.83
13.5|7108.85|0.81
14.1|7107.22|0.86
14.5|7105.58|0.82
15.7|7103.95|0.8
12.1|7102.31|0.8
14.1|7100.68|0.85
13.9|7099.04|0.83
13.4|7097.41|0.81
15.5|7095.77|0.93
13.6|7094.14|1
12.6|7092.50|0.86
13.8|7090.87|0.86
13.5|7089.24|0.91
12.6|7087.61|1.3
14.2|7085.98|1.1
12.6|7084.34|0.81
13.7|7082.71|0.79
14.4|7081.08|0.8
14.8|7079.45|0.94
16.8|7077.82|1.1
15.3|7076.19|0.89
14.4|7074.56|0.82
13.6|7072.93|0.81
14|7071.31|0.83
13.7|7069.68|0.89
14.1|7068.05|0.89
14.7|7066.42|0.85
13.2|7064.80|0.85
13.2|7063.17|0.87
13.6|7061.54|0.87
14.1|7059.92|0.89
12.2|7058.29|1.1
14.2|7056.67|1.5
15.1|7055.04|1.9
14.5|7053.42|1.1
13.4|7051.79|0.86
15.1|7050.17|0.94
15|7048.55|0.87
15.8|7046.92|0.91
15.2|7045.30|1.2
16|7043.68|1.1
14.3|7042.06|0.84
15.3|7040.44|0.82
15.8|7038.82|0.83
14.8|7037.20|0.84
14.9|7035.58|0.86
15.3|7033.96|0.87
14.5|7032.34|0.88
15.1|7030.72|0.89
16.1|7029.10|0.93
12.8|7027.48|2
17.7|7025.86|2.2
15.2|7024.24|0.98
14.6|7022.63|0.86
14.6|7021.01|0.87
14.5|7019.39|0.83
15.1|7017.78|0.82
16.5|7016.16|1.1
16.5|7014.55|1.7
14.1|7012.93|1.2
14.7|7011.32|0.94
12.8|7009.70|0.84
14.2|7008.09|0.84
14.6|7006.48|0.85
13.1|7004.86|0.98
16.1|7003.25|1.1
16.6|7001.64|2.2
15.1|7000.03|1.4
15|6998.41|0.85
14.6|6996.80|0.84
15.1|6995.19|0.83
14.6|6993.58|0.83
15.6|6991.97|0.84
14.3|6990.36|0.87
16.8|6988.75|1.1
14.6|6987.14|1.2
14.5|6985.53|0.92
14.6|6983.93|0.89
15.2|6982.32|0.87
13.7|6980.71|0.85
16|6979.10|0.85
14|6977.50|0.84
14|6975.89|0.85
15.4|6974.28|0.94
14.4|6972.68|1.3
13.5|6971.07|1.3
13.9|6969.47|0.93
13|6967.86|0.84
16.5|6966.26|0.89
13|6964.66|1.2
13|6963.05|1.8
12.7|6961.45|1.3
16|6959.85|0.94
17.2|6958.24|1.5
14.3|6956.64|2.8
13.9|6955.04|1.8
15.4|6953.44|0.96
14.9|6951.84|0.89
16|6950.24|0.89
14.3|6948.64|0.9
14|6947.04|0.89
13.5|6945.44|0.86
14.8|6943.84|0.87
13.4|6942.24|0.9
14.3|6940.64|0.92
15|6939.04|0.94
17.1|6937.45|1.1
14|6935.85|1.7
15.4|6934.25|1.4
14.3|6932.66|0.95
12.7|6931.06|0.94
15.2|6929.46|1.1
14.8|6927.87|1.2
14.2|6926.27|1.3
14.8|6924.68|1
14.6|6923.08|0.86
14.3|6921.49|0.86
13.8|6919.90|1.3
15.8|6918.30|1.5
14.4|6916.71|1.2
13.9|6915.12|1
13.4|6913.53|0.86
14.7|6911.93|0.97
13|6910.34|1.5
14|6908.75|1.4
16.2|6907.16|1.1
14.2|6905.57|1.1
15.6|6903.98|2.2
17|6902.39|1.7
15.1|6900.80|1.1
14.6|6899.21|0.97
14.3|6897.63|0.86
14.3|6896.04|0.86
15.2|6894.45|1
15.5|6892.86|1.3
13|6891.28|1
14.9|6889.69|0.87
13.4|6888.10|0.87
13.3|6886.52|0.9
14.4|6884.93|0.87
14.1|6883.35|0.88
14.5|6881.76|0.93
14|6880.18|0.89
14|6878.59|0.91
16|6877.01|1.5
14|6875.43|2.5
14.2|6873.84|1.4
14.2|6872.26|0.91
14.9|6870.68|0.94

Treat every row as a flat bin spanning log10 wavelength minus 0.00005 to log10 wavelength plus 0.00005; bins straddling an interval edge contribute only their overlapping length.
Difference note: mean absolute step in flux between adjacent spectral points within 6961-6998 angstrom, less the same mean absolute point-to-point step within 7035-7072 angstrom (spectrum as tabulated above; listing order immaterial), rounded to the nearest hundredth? 0.36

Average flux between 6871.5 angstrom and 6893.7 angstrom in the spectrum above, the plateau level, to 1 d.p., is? 14.3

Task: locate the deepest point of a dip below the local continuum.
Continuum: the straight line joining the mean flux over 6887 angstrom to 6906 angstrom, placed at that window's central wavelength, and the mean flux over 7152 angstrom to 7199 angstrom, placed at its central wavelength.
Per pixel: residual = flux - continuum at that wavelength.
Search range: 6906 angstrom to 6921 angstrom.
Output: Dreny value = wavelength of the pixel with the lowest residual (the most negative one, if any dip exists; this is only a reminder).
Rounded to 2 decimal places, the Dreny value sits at 6910.34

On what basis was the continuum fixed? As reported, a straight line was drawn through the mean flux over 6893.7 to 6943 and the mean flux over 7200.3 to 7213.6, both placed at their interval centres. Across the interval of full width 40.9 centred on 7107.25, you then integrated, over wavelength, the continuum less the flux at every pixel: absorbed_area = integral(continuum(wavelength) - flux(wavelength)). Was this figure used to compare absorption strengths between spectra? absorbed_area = 26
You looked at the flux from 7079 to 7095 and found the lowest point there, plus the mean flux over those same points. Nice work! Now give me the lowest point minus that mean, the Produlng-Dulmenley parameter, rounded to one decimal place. -1.0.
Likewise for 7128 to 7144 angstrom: -0.4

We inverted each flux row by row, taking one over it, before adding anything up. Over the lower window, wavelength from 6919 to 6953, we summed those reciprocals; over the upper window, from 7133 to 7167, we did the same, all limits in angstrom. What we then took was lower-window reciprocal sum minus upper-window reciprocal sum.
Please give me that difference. -0.13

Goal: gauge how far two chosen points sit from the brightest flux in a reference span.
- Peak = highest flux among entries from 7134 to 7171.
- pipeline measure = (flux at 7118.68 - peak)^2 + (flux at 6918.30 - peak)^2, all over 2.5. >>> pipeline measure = 1.2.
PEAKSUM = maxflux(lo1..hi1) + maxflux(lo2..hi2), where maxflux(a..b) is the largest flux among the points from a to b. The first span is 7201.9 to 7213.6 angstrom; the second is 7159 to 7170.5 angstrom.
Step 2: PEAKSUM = 29.8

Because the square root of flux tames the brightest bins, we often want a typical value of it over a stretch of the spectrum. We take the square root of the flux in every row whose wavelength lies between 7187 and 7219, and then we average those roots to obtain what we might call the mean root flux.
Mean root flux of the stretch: 3.71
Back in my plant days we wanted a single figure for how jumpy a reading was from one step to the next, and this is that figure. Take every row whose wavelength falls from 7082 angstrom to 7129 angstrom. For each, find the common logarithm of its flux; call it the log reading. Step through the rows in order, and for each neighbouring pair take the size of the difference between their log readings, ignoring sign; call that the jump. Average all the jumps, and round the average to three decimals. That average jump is 0.030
